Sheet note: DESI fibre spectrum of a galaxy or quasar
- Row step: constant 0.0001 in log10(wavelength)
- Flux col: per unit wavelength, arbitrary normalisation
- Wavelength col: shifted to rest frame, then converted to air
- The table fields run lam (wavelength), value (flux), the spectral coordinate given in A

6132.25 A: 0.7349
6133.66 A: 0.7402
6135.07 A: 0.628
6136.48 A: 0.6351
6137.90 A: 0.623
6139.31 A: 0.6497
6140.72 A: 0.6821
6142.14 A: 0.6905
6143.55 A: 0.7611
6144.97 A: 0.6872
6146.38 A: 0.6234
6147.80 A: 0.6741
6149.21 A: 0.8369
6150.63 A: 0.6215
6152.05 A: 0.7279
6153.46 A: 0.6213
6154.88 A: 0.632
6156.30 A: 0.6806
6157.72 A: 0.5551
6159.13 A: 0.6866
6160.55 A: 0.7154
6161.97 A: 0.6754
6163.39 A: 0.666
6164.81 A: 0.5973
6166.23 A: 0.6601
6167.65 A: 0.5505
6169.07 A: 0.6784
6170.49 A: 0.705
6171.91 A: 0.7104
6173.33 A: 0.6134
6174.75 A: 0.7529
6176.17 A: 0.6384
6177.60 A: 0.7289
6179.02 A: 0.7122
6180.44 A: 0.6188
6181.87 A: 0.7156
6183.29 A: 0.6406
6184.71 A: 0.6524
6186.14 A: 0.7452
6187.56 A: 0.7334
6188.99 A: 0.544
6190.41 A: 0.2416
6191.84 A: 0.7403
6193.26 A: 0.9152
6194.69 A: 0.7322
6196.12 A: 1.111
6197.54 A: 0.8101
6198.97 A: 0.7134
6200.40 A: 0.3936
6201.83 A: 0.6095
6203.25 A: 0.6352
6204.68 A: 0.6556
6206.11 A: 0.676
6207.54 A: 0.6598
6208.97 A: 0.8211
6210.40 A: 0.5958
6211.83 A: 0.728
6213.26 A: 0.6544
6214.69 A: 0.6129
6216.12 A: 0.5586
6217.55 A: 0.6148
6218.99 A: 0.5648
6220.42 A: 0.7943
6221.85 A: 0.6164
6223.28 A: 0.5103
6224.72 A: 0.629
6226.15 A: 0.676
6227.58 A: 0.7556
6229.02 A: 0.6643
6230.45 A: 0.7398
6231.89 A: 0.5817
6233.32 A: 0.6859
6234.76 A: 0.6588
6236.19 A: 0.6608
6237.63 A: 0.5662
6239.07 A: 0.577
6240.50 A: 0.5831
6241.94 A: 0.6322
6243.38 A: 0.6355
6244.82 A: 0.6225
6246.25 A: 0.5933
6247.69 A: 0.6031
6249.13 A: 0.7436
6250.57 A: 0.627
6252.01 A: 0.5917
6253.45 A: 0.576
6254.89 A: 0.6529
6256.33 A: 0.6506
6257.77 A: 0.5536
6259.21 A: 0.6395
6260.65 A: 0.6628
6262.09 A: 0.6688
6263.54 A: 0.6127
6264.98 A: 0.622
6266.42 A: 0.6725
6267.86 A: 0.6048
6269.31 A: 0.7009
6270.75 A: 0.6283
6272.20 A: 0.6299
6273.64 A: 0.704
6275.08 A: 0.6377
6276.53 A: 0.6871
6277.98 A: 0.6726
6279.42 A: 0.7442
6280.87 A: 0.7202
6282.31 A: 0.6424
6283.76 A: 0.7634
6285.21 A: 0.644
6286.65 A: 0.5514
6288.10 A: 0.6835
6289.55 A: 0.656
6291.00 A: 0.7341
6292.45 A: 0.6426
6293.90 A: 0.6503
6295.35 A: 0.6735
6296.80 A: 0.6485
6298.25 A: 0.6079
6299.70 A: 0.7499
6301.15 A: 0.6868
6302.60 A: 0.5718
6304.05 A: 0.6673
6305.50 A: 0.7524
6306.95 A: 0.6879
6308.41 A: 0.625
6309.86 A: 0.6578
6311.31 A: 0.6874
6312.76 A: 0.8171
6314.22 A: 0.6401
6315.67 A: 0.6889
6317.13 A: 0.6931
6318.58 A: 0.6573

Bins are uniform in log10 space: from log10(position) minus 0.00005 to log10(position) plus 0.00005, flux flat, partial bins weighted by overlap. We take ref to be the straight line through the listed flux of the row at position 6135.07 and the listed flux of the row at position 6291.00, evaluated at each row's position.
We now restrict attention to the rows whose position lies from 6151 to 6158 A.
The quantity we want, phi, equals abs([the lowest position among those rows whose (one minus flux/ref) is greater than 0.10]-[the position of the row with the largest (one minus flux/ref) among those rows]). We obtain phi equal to 0.0 A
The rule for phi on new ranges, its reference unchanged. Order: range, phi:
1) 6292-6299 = 5.8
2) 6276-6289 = 4.3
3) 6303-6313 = 4.4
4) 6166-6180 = 0.0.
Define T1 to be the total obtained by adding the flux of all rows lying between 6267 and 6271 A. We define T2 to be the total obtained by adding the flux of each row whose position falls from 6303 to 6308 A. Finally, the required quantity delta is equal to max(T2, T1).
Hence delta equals 2.11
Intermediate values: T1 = 1.93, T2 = 2.11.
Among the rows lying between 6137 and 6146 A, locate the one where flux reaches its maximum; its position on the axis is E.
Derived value 6143.55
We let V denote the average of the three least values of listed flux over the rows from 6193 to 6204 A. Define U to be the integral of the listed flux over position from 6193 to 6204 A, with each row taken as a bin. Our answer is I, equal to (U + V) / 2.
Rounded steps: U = 8.06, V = 0.546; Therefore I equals 4.30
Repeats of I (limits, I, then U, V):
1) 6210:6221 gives 3.80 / 7.04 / 0.573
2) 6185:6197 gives 4.57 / 8.63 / 0.506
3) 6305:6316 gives 4.14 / 7.63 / 0.641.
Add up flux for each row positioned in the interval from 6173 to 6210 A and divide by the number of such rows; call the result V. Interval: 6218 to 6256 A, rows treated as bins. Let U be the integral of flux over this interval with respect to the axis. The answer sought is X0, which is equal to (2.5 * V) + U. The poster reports 25.9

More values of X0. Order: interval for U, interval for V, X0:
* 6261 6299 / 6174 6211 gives 26.9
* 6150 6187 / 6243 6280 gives 26.2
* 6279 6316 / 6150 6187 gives 26.7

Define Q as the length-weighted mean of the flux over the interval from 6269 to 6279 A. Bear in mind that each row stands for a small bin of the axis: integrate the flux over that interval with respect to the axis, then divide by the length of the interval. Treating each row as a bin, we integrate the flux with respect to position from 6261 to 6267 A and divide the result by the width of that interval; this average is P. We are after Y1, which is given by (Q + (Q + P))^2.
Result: 3.91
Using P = 0.64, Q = 0.67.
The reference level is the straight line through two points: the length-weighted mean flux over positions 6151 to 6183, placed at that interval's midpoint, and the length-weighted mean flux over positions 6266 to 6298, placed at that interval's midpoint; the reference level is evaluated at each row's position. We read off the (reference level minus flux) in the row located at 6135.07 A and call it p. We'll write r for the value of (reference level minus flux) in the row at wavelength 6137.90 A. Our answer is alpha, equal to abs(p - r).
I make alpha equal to 0.005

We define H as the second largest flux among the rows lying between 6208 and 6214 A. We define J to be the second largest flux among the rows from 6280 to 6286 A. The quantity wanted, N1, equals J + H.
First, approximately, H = 0.728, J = 0.7202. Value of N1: 1.45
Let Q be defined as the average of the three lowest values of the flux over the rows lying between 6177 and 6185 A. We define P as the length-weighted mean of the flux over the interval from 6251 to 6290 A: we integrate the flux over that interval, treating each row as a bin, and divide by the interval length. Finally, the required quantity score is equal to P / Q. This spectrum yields 1.02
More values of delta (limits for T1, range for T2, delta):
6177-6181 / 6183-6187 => 2.06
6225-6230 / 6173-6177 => 2.10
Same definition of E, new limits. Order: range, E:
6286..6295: 6291.00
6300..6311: 6305.50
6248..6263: 6249.13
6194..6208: 6196.12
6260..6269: 6266.42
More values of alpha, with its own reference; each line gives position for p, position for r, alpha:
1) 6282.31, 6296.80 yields 0.006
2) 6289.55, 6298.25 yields 0.048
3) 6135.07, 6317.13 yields 0.062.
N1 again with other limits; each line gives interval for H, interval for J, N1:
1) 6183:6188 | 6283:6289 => 1.42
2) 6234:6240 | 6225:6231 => 1.40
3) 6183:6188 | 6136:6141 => 1.38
